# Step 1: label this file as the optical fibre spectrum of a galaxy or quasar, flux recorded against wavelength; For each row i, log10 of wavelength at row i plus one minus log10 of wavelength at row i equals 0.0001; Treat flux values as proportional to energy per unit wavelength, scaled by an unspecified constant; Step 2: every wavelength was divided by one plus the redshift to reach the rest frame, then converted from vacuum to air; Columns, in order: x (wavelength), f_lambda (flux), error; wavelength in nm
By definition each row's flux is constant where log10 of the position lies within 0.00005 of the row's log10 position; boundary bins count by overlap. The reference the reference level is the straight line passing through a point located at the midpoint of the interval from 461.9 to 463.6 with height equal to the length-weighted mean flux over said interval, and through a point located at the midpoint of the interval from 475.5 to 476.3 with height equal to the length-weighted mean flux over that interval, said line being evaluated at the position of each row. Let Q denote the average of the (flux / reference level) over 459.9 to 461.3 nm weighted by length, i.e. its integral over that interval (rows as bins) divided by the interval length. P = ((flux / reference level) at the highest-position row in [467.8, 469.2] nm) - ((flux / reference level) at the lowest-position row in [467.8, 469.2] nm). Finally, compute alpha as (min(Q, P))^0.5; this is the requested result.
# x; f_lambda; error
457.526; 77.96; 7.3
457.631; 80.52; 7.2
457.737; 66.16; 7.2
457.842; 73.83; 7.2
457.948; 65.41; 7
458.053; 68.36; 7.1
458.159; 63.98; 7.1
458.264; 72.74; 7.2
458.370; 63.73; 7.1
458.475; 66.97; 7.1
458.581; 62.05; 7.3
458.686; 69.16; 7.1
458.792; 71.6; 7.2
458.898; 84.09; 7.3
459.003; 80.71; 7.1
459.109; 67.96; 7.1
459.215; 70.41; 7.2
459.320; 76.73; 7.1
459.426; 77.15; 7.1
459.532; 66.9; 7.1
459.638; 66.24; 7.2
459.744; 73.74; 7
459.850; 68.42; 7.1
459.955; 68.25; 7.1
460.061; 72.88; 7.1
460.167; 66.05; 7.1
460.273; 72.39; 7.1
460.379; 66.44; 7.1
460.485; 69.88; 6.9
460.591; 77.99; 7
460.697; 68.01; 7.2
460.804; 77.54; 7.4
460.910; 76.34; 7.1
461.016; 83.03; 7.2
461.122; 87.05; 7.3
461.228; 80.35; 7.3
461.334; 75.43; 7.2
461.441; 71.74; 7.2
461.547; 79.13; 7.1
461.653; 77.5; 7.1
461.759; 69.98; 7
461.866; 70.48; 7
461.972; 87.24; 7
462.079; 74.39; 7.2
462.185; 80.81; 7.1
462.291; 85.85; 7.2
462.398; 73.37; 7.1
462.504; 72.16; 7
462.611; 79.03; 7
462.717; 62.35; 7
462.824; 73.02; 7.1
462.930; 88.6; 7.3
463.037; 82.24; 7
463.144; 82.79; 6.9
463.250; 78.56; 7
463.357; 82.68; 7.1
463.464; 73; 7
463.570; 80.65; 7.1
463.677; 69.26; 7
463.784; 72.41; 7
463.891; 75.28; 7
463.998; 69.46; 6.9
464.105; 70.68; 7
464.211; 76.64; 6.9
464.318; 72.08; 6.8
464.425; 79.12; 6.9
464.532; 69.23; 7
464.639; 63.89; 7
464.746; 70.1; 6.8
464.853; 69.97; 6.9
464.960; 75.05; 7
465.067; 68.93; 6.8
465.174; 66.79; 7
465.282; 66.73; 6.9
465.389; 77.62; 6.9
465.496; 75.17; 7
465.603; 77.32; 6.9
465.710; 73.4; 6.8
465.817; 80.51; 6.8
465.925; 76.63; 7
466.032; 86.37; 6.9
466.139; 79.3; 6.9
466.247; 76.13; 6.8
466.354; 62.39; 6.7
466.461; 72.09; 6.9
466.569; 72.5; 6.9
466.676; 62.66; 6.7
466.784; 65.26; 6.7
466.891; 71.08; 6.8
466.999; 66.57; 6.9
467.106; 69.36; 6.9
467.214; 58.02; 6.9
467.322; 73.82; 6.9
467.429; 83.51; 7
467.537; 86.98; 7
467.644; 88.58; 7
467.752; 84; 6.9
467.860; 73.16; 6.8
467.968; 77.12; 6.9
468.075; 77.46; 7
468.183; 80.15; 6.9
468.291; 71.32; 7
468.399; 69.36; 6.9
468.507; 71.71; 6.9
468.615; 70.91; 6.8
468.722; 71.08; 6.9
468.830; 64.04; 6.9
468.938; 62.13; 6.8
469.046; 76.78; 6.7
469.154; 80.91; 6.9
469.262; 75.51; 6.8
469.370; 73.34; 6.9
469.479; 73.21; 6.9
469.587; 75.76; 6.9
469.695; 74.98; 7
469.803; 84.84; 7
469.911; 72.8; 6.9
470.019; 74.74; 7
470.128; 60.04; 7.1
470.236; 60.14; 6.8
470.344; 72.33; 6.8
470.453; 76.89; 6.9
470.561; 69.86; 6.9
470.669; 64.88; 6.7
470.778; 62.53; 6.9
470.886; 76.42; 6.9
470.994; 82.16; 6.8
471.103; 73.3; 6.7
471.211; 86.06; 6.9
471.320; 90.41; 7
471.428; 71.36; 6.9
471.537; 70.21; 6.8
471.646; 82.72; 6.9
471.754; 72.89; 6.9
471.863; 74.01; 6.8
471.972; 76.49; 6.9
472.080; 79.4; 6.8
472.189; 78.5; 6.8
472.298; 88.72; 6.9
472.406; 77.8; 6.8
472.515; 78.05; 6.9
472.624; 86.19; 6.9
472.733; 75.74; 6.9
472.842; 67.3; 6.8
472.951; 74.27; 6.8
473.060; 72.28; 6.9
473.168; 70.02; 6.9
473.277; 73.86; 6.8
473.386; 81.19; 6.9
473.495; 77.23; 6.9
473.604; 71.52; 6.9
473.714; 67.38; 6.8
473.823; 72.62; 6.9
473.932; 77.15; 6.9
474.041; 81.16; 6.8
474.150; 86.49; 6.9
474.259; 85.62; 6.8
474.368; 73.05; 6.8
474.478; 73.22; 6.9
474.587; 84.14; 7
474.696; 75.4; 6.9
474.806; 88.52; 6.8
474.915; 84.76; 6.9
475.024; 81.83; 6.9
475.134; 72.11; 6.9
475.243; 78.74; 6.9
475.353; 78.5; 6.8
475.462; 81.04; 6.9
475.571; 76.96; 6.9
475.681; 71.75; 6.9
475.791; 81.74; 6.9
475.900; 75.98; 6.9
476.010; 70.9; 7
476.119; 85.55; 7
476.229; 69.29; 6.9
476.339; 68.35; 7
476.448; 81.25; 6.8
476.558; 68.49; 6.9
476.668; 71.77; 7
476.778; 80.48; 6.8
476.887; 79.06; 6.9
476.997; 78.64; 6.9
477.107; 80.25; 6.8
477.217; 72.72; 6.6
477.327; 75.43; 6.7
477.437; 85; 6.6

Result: 0.322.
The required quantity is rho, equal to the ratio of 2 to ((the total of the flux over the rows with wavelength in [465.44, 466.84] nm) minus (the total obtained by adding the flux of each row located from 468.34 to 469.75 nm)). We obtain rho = 0.10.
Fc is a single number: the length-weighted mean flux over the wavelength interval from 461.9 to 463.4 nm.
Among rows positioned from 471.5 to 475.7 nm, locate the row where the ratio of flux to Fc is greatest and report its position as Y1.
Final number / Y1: 472.298 nm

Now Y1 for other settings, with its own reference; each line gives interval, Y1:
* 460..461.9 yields 461.122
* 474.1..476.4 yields 474.806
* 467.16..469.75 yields 467.644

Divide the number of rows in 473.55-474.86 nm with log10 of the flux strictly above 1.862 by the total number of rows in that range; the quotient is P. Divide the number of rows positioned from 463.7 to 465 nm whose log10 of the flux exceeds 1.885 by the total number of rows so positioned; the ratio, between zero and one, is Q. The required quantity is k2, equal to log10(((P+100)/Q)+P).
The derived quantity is 3.08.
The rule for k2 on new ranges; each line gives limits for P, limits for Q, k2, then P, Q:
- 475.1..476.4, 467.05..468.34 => 2.24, 0.58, 0.6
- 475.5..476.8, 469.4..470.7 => 2.78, 0.50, 0.2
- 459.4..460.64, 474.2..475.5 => 2.18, 0.33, 0.7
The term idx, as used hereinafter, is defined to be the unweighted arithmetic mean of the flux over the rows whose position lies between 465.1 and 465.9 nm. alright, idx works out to 73.9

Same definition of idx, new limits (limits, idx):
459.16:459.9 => 71.4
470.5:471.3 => 73.6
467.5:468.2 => 81.1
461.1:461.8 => 77.3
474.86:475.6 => 79.1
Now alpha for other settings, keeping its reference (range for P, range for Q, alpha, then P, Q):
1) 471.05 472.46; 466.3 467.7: 0.249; 0.06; 0.92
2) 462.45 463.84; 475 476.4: 0.078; 0.01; 1.00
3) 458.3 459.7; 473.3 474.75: 0.185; 0.03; 1.01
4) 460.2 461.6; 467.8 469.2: 0.297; 0.09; 0.94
